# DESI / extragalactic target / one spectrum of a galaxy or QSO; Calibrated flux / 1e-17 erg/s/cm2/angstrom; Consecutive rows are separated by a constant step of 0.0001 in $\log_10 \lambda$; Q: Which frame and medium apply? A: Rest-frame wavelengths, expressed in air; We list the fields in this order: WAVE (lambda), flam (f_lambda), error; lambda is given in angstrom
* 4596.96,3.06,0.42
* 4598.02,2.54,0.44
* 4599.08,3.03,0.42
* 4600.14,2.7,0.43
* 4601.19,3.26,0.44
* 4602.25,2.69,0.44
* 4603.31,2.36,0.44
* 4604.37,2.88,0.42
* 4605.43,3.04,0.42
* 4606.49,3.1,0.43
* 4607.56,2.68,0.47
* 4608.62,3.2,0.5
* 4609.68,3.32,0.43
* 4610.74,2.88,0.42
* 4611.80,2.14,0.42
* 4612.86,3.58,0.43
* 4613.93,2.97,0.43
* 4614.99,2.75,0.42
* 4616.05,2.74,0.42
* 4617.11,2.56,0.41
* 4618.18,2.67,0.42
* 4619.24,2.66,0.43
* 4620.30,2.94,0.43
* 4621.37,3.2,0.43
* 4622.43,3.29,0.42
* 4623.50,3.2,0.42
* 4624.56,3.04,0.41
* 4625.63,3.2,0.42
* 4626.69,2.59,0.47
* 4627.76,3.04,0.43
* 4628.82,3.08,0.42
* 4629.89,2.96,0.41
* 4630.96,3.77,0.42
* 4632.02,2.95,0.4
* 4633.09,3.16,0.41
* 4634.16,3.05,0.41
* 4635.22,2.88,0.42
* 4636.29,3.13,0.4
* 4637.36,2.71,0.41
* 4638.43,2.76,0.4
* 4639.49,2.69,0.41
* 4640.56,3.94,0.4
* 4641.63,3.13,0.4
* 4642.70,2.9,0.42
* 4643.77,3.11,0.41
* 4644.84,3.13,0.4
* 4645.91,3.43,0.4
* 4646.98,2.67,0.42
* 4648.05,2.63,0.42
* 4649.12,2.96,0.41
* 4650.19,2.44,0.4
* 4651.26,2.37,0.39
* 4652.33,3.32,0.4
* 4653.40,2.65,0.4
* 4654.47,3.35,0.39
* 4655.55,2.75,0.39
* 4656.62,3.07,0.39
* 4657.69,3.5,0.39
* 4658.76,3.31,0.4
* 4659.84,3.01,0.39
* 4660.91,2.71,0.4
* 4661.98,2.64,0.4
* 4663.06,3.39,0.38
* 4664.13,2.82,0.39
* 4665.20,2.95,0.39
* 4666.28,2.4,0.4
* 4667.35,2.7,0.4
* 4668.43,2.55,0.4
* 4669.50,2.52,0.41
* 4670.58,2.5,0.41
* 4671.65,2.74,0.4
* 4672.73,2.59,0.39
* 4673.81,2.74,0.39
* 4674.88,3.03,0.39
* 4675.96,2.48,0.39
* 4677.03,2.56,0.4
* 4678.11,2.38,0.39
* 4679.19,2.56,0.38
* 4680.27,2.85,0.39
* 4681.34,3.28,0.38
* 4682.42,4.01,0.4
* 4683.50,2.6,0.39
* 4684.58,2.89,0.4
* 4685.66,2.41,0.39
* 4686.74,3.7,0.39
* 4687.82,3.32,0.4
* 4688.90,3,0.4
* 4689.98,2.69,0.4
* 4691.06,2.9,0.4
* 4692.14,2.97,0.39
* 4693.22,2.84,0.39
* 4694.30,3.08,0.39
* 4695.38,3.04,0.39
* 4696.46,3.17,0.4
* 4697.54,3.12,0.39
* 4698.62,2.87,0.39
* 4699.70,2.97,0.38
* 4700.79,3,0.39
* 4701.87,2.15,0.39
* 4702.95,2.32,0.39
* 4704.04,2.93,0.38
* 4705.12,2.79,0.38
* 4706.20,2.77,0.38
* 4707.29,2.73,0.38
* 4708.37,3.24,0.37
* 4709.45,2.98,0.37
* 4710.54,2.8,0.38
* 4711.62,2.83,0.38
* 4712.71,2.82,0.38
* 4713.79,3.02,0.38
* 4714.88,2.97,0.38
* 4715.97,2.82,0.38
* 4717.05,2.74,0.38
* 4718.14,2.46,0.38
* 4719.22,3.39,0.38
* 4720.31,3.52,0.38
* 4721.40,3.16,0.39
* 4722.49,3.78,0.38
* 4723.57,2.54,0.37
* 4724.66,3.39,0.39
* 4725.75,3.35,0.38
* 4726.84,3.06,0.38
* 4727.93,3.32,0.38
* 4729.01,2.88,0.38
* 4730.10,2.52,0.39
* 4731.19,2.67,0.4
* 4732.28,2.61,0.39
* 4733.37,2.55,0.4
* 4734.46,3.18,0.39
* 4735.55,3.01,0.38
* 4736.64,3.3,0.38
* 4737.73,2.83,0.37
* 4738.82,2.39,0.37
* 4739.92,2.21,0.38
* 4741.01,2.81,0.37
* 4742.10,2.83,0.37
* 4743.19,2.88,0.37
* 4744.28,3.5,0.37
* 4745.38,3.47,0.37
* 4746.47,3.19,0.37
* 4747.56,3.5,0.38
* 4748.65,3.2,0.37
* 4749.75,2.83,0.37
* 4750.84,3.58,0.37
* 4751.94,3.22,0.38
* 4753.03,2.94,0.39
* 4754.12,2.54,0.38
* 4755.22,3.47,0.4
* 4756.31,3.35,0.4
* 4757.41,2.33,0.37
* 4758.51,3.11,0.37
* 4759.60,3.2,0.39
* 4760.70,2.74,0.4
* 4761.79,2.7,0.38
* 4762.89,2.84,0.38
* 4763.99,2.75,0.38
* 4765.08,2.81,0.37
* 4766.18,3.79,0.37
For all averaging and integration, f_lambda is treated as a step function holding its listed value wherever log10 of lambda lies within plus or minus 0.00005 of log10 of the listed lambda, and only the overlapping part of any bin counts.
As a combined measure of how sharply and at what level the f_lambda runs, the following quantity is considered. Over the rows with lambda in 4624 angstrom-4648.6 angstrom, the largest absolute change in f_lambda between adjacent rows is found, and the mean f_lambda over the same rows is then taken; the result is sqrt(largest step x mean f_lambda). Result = 1.95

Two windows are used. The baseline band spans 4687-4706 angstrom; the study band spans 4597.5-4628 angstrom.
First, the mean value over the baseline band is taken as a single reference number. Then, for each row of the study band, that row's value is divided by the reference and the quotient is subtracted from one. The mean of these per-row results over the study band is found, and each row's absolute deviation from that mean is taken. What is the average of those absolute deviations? 0.091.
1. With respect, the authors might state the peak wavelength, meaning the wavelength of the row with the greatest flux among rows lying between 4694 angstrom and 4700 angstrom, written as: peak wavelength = 4696.46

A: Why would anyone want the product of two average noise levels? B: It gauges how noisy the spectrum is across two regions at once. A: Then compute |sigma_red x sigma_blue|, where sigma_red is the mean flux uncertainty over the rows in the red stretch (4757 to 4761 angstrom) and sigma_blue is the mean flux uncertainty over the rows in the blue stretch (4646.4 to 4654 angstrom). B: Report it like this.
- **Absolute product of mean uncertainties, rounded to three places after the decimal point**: 0.155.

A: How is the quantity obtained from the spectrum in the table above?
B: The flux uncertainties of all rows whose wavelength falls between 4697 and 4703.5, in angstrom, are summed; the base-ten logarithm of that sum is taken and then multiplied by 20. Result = 7.3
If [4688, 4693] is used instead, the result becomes 4.0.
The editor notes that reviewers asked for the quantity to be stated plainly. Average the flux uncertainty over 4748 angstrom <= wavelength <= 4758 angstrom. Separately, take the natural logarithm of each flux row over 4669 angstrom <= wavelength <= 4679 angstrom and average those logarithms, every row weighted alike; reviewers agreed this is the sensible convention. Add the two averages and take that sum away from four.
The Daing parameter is 2.66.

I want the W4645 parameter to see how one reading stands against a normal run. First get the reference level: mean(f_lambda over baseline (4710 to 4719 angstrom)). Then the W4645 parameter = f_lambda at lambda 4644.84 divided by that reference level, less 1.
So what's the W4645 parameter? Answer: 0.11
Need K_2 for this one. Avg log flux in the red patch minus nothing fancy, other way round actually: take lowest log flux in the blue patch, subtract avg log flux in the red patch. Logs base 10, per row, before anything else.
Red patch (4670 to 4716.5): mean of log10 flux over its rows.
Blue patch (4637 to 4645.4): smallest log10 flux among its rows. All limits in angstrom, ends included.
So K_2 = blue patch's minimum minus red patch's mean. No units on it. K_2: -0.025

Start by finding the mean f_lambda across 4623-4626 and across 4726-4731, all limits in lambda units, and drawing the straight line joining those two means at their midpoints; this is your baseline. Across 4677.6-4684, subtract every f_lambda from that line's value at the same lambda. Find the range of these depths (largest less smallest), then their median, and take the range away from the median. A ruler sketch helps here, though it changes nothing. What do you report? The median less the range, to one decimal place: -1.3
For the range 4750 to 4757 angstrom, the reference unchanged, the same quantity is -1.4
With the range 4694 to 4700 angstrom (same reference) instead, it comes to -0.3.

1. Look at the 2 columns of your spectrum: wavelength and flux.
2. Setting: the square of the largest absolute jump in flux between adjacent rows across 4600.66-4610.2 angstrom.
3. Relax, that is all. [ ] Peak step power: 0.3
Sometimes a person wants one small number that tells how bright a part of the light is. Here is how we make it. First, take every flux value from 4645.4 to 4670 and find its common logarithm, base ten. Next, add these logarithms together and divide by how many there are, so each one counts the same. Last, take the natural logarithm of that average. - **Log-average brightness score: -0.79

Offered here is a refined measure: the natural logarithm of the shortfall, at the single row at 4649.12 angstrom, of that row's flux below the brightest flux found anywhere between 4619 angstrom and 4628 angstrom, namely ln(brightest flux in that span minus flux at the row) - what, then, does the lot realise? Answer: -1.11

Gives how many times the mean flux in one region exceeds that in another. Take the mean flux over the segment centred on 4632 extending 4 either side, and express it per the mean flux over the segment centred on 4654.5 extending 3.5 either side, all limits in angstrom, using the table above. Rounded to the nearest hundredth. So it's 1.04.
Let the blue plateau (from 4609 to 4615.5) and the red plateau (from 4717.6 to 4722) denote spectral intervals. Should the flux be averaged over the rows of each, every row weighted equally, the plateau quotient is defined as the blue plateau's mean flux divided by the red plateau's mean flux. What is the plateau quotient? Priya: 0.94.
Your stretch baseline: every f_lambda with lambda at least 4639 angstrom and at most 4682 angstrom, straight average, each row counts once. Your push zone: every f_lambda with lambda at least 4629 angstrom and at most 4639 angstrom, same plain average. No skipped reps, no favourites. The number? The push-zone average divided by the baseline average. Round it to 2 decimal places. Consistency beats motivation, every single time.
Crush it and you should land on 1.06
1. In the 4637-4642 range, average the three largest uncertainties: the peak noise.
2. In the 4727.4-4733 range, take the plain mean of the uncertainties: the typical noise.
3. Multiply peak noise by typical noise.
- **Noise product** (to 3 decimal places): 0.158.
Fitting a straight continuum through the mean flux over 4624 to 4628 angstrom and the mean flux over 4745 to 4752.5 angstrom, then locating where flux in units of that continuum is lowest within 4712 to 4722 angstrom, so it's 4718.14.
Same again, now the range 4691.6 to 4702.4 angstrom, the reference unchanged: 4701.87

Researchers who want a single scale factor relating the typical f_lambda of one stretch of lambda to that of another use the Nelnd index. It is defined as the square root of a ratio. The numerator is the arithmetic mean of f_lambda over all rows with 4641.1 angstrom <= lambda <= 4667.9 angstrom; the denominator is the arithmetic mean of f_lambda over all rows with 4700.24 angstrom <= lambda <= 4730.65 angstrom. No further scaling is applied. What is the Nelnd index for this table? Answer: 1.00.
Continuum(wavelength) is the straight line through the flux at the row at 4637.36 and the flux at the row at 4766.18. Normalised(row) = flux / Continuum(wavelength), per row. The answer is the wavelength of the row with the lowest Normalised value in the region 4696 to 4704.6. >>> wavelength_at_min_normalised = 4701.87 angstrom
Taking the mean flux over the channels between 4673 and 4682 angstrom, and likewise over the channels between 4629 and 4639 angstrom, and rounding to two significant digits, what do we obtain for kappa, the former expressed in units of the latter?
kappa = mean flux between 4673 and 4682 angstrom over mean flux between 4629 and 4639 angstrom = 0.90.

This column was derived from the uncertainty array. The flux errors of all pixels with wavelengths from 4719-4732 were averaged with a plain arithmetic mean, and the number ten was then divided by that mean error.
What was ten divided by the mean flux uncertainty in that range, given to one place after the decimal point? 26.1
